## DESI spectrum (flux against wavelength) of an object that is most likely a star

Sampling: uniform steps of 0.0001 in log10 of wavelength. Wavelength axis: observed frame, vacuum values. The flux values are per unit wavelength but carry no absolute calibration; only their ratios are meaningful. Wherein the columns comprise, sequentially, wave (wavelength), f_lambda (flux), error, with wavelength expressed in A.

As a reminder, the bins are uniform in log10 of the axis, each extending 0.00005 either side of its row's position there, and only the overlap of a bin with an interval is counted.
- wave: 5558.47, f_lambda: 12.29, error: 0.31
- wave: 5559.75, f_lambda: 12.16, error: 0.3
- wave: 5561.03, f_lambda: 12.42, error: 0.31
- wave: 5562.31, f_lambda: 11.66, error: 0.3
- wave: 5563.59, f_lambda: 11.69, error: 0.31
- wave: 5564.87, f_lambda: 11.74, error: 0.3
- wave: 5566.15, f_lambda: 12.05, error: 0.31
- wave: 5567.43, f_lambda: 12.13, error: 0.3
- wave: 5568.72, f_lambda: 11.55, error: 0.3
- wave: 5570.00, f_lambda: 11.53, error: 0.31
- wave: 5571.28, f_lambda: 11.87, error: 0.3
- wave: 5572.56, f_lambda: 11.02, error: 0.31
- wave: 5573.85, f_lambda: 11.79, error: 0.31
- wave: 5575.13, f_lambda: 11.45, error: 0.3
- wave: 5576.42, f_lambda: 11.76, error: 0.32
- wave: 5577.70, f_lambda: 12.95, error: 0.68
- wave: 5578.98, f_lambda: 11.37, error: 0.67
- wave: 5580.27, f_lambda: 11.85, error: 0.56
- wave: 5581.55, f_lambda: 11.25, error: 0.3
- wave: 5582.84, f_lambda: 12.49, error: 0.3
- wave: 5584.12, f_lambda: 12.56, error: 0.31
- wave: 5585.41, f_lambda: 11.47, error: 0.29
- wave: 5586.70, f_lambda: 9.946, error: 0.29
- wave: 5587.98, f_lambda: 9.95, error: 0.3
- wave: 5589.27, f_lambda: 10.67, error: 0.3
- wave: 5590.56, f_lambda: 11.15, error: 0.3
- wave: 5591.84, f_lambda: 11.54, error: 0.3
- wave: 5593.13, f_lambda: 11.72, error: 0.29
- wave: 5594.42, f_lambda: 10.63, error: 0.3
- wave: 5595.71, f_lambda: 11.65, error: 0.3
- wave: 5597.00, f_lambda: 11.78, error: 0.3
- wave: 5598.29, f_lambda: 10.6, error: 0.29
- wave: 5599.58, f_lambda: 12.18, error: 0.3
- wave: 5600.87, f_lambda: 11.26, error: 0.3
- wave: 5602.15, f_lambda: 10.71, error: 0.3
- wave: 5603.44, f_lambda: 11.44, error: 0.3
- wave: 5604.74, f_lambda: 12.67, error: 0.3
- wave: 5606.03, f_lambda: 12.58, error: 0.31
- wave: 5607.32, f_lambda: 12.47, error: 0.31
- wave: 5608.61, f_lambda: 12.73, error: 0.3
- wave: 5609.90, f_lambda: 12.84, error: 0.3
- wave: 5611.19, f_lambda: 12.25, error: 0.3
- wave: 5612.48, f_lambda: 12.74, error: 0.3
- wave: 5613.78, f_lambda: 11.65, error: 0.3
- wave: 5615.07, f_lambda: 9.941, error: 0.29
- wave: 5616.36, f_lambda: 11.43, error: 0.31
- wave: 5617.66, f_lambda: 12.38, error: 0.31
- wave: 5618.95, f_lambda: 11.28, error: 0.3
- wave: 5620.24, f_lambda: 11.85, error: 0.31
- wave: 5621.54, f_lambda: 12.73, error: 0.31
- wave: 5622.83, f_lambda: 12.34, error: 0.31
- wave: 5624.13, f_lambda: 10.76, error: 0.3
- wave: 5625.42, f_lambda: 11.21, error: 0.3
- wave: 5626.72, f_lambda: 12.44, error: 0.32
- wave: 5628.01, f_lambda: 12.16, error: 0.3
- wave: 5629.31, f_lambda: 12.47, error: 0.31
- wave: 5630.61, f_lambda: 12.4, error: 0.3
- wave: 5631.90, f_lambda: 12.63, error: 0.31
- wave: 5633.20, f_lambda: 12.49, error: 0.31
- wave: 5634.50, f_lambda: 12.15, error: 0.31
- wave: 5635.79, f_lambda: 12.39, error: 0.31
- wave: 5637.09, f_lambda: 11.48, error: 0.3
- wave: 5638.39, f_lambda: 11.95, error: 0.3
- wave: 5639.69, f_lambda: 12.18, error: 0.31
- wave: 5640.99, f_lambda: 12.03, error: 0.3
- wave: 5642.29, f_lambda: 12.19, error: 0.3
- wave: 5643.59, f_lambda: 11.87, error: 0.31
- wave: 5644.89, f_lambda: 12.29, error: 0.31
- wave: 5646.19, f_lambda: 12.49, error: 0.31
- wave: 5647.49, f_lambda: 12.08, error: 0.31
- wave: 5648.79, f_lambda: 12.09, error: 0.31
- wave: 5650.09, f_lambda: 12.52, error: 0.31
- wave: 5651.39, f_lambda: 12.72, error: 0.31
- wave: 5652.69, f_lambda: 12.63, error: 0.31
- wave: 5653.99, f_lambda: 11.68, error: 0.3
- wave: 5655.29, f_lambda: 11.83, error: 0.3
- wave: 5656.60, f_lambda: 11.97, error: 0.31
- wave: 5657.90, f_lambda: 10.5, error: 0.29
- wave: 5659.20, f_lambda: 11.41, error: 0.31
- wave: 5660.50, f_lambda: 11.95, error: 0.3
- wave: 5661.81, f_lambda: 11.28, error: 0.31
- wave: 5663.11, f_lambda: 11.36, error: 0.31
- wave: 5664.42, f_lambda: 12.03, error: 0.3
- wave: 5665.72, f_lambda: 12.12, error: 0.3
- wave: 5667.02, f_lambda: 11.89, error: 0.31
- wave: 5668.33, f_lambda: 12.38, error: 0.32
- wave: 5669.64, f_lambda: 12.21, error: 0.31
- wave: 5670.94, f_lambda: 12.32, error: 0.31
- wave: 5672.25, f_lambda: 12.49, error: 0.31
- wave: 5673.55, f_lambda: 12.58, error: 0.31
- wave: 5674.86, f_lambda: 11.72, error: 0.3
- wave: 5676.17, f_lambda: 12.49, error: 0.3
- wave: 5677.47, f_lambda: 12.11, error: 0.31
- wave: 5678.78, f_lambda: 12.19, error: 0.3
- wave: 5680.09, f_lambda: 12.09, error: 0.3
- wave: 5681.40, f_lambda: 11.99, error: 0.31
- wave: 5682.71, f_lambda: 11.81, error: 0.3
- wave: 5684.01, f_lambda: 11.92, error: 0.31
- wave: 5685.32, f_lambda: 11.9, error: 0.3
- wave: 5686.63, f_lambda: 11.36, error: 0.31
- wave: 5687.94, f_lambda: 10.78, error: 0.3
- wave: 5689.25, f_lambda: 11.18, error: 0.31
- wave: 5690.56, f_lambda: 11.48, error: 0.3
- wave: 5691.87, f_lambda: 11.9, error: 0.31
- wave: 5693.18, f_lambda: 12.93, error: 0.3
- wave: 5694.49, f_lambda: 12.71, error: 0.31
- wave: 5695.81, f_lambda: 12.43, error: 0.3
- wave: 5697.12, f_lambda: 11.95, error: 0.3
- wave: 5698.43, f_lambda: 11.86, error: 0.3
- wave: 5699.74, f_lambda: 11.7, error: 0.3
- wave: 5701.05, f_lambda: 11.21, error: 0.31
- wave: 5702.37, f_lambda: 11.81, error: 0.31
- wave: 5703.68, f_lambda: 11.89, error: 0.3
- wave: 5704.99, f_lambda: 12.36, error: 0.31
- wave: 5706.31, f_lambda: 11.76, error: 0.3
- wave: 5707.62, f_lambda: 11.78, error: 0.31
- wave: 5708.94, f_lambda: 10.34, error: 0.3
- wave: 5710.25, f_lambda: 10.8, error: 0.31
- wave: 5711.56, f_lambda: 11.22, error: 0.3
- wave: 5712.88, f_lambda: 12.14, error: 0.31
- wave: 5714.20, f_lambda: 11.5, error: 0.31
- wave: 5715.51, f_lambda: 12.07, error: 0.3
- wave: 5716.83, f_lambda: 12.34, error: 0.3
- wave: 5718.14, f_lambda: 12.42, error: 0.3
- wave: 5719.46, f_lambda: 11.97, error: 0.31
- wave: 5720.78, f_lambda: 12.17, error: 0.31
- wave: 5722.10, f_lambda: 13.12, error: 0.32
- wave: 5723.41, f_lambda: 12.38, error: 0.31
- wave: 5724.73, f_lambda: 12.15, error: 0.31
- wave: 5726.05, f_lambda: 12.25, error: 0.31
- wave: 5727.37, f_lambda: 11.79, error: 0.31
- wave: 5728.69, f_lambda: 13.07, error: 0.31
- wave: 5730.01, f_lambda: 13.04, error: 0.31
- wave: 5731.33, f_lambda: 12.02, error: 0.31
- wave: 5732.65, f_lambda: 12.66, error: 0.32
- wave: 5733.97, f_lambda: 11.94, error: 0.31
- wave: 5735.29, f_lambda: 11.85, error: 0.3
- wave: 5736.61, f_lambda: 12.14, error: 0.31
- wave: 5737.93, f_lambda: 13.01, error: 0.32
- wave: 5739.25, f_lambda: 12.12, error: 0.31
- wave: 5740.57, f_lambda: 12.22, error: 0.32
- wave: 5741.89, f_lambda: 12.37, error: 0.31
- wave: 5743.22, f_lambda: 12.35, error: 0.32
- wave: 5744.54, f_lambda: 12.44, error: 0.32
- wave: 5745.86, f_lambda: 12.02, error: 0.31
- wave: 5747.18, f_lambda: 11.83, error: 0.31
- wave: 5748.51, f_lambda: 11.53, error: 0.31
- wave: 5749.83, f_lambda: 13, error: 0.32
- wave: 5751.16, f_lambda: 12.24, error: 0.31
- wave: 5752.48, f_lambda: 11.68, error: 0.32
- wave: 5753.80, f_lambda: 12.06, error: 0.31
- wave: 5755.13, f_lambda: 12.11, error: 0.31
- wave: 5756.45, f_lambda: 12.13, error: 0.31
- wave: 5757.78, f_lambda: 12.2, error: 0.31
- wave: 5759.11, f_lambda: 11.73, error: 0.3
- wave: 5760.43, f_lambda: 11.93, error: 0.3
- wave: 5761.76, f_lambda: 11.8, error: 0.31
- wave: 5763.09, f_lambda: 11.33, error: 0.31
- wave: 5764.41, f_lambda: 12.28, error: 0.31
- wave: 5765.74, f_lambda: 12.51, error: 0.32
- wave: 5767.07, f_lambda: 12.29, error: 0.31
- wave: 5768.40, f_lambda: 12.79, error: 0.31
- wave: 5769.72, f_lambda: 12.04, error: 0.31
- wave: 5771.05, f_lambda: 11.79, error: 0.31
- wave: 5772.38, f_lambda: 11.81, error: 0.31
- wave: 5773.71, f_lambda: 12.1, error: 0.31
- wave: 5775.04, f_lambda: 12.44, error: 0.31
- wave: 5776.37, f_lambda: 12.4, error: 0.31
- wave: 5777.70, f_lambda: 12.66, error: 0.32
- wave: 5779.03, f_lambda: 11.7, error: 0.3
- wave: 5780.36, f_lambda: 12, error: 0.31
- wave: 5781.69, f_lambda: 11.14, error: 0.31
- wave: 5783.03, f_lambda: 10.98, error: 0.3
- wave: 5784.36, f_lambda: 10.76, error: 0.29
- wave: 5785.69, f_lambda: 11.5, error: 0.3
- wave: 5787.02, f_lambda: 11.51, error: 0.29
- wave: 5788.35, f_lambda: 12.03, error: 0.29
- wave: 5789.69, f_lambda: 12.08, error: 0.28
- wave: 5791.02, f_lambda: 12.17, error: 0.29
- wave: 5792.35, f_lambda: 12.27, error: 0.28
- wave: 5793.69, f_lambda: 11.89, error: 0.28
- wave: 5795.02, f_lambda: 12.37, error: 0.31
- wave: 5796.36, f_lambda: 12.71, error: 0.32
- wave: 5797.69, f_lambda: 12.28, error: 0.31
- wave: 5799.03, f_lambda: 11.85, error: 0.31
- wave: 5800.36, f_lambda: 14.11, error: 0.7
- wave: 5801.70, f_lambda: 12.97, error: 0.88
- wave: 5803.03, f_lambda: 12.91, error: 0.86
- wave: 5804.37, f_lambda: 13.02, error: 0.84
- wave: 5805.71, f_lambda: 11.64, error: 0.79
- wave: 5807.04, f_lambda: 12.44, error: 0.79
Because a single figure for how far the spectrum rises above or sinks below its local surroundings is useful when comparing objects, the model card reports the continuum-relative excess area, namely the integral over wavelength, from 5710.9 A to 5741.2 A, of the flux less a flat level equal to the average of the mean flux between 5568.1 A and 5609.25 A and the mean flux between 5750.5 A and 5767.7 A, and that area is 13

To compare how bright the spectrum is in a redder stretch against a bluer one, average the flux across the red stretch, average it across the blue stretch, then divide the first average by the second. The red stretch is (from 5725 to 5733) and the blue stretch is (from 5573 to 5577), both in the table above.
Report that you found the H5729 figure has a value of 1.07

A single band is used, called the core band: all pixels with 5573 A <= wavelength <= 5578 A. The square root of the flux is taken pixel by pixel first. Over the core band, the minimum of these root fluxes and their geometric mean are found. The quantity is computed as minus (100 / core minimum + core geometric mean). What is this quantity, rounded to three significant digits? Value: -33.0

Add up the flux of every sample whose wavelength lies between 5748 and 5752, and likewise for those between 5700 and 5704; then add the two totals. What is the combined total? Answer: 71.7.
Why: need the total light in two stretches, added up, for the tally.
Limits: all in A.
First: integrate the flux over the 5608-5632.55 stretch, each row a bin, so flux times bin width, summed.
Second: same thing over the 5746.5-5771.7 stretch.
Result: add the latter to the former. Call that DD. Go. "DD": 599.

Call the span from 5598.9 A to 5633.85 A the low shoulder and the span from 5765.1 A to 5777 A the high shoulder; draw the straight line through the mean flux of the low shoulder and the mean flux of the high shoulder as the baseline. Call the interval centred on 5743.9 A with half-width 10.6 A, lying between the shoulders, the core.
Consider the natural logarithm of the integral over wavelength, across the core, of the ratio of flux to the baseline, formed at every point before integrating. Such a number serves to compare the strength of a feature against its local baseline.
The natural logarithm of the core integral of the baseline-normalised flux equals 3.05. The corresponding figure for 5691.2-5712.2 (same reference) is 3.02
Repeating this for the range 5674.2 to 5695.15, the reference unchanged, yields 3.03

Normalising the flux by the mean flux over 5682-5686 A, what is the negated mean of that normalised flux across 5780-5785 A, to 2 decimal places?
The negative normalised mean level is -0.94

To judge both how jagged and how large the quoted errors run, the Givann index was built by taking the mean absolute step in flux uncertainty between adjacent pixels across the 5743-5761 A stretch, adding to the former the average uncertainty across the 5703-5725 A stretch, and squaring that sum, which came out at 0.097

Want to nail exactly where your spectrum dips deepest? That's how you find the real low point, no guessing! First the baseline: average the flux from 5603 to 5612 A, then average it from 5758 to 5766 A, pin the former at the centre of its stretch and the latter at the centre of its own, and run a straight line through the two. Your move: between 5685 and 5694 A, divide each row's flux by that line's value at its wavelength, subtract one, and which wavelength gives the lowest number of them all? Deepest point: 5687.94 A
